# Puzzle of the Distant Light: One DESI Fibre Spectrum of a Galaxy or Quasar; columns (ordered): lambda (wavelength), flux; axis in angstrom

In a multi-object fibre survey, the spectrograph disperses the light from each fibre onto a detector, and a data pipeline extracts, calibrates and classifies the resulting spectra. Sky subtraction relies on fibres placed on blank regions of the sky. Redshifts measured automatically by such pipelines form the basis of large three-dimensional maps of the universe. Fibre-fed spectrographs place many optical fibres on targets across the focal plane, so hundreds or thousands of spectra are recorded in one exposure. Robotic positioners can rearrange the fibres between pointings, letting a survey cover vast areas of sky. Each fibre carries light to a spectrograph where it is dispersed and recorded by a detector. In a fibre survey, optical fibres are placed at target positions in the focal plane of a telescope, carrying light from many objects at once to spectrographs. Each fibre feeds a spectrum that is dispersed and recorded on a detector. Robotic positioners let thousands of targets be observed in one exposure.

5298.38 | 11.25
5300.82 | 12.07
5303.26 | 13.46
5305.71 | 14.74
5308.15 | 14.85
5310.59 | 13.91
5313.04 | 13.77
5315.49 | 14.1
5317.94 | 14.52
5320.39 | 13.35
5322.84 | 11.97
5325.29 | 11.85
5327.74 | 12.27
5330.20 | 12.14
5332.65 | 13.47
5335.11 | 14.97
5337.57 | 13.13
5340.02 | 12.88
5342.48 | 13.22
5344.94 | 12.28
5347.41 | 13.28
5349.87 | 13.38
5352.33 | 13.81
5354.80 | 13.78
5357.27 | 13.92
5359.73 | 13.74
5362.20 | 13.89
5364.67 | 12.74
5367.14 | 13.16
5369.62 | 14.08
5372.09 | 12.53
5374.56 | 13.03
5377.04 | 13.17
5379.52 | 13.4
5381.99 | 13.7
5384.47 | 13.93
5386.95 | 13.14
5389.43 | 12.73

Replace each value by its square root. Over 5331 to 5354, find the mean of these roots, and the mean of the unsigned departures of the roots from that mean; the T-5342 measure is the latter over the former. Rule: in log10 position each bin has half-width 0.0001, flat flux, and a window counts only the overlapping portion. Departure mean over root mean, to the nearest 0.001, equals 0.017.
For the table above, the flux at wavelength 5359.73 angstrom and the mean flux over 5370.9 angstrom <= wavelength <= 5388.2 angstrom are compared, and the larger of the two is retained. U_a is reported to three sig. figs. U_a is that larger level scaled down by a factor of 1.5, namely 9.16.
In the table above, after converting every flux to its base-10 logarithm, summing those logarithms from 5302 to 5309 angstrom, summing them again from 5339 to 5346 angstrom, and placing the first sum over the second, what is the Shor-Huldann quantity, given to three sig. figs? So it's 1.04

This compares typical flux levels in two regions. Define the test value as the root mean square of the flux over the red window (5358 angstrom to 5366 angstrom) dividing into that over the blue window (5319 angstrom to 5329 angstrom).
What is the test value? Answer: 0.92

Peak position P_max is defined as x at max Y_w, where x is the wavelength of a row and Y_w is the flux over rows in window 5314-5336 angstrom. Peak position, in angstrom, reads 5335.11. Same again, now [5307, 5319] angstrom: 5308.15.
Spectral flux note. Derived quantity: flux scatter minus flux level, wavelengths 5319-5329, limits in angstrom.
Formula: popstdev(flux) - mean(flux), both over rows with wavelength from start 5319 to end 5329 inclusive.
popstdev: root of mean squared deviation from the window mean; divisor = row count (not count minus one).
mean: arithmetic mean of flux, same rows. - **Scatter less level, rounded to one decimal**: -11.8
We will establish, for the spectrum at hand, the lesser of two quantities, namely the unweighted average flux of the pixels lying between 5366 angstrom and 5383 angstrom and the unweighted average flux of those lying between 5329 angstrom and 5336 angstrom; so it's 13.3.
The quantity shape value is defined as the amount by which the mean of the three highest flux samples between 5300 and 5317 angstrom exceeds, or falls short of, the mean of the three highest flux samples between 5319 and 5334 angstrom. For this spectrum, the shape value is 1.5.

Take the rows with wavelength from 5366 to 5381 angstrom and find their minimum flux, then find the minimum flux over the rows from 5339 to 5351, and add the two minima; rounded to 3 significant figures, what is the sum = 24.8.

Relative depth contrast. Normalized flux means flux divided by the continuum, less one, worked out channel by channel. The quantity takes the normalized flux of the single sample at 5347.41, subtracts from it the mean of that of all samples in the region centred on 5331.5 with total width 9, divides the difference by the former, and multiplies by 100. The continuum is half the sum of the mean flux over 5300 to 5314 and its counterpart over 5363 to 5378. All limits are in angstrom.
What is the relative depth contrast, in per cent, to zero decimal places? -38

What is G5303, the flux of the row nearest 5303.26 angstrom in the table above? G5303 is 13.46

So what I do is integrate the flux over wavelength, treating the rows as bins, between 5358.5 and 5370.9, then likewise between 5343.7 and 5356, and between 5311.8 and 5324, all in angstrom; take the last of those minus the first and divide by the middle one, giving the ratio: -0.01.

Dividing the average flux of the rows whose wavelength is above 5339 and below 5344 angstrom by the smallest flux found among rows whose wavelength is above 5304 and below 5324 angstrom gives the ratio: 1.09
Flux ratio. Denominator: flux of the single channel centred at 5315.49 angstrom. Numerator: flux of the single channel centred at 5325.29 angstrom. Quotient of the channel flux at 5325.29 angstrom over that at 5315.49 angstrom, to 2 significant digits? 0.84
